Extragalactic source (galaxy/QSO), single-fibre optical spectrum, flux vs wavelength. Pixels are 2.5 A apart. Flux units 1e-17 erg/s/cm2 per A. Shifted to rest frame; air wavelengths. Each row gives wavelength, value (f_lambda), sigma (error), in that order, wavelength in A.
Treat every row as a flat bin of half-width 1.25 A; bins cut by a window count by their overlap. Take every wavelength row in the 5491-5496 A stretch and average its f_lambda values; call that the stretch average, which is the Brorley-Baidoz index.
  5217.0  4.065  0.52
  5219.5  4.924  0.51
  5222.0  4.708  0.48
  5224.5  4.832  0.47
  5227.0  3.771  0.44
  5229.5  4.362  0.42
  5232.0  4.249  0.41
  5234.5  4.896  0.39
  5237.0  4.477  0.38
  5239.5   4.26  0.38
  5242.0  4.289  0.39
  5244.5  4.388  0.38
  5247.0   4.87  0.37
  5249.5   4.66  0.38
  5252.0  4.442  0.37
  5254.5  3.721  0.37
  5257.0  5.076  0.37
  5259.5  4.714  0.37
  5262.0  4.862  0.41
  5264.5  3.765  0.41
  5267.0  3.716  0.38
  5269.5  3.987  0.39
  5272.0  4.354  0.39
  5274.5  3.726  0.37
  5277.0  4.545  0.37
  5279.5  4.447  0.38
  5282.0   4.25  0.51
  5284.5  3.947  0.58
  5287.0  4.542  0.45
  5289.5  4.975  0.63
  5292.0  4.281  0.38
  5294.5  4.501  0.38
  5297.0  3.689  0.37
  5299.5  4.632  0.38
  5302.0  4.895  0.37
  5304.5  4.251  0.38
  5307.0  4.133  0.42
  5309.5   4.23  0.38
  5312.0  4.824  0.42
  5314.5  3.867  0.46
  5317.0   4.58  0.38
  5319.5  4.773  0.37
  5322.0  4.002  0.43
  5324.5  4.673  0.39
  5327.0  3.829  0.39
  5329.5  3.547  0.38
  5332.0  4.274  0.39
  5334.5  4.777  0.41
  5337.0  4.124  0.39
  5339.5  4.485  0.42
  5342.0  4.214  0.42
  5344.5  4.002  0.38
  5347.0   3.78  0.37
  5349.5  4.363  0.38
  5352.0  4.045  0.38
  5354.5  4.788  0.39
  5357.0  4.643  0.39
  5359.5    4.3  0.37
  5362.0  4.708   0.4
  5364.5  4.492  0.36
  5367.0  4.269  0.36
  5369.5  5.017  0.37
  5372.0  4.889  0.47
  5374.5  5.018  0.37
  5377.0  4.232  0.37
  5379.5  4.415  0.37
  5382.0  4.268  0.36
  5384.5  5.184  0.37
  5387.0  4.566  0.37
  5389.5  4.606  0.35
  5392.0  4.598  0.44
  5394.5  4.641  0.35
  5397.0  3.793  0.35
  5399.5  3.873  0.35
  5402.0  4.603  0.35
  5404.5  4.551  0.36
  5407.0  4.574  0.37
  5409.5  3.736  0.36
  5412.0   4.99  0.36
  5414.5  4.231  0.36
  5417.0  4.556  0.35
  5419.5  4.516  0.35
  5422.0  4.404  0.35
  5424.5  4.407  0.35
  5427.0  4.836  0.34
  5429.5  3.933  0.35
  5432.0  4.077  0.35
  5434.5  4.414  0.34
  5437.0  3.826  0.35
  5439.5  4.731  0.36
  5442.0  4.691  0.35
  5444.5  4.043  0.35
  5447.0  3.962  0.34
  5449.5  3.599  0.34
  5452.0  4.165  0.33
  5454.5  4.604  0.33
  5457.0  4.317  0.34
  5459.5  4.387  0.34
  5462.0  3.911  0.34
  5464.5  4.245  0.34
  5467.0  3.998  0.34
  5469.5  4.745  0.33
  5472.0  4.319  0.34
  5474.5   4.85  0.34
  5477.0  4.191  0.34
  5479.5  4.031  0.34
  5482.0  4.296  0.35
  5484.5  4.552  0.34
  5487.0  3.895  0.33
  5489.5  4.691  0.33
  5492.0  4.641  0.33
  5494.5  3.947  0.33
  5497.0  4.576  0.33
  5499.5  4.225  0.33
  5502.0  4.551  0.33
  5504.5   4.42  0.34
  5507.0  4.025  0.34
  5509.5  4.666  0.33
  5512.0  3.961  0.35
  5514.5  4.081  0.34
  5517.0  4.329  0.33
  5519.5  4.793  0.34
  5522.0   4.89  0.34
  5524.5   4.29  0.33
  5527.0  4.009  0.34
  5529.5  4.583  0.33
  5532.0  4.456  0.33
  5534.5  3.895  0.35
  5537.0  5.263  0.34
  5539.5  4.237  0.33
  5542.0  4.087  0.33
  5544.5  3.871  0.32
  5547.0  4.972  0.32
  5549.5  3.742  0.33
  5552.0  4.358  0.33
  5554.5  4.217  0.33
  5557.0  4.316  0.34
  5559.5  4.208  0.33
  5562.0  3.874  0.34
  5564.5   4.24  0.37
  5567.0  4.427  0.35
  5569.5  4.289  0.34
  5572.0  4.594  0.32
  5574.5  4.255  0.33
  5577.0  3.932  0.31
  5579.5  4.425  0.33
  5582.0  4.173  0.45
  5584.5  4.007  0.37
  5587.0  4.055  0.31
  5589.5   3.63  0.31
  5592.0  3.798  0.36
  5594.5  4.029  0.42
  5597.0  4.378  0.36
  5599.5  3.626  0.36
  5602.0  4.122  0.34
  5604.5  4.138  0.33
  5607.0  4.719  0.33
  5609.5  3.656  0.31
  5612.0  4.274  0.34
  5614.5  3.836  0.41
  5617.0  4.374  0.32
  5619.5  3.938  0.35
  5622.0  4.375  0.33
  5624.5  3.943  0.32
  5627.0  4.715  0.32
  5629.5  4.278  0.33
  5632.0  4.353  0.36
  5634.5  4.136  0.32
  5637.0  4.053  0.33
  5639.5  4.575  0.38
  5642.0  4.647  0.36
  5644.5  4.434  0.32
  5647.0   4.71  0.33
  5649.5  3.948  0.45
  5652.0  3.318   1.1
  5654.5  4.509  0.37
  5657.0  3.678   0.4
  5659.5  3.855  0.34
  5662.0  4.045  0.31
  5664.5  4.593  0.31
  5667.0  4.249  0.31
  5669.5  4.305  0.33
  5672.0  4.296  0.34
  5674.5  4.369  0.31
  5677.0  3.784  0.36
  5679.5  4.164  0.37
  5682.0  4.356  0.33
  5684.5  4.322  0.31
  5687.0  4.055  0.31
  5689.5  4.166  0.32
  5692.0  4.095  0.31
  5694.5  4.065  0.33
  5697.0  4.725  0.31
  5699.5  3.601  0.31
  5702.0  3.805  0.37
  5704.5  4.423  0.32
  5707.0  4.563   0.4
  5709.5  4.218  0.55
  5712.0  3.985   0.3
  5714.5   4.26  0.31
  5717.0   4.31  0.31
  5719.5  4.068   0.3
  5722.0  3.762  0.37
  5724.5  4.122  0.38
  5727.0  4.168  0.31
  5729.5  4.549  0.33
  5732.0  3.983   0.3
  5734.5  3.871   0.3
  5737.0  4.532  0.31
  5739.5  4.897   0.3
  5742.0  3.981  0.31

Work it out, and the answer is 4.29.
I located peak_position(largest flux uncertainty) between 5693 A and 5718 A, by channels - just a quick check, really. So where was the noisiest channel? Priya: 5709.5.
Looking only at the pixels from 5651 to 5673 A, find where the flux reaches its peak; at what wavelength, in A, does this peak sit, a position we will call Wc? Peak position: 5664.5 A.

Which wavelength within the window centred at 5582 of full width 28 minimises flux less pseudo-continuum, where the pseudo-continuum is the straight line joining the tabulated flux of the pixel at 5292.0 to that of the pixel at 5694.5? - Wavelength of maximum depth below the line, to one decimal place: 5589.5 A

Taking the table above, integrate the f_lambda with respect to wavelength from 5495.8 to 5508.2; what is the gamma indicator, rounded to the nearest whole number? 54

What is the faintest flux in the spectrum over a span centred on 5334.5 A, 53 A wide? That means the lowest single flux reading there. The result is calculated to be 3.547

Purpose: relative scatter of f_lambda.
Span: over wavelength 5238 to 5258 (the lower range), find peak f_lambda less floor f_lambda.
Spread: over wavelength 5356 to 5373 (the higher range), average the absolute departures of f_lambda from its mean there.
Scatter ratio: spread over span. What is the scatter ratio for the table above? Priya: 0.17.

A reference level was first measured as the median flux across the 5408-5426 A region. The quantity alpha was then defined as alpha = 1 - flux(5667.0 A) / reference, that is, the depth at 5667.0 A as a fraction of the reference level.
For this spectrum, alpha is 0.04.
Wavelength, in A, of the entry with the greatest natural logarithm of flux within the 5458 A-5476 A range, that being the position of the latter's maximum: 5474.5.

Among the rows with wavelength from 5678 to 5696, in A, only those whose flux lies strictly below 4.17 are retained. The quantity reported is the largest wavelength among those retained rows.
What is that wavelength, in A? 5694.5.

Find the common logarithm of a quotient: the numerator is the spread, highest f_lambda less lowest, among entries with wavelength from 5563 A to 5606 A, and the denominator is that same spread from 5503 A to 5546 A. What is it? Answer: -0.16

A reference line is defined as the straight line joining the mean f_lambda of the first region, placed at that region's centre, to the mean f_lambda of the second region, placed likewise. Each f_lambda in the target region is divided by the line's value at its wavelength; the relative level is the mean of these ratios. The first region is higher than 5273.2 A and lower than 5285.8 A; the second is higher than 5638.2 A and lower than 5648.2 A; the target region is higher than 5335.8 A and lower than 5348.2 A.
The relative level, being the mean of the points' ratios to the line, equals 0.97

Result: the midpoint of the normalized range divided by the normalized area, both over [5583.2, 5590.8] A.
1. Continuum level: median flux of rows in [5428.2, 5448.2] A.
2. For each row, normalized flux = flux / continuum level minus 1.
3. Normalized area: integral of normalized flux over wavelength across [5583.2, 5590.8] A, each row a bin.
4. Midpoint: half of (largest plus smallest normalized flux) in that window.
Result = 0.18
